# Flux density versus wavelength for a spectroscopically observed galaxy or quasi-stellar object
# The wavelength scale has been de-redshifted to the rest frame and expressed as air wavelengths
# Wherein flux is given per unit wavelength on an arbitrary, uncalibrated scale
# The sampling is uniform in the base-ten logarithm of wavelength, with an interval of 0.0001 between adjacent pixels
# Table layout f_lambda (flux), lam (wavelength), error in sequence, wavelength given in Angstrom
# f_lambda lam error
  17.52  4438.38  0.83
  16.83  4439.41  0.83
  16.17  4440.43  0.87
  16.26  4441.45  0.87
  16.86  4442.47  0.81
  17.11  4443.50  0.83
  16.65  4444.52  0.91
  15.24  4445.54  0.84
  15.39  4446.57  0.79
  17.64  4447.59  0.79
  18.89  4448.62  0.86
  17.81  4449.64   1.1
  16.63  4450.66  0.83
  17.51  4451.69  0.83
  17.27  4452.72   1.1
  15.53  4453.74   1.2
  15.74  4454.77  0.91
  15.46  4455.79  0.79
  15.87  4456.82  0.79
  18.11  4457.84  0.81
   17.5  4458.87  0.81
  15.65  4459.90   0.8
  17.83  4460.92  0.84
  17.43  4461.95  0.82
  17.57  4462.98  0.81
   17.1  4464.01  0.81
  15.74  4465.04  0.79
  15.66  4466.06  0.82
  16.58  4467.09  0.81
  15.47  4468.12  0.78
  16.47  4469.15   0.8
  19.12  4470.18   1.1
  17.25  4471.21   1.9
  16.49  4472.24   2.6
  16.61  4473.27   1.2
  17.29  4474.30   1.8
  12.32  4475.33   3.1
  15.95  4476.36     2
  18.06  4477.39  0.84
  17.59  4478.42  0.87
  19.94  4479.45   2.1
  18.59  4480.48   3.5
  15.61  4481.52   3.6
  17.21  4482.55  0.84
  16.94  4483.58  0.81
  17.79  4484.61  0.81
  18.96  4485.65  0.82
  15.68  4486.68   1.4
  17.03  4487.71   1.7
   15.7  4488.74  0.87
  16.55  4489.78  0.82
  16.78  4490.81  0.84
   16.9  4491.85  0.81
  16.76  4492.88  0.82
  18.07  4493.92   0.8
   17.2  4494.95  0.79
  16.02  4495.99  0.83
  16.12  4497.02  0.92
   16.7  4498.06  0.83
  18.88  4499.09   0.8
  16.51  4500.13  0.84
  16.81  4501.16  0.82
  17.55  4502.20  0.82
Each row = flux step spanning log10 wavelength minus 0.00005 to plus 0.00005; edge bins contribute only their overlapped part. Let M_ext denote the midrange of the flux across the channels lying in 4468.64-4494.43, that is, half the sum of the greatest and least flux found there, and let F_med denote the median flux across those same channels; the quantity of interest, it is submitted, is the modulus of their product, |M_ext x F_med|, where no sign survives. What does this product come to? 273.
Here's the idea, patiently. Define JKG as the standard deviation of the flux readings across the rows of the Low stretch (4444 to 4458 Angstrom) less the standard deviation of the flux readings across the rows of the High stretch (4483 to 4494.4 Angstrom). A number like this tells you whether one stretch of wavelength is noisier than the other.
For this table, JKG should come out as 0.22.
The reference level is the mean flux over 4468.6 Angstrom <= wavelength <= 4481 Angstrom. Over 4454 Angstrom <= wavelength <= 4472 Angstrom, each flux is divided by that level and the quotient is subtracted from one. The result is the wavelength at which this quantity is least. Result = 4470.18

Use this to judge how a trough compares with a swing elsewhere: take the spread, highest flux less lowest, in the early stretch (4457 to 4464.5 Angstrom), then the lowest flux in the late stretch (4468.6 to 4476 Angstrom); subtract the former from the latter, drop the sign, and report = 10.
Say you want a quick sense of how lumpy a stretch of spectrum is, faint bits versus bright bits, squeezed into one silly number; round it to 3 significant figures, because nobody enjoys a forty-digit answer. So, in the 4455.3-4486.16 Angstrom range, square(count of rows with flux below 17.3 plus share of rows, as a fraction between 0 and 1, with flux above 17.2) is 342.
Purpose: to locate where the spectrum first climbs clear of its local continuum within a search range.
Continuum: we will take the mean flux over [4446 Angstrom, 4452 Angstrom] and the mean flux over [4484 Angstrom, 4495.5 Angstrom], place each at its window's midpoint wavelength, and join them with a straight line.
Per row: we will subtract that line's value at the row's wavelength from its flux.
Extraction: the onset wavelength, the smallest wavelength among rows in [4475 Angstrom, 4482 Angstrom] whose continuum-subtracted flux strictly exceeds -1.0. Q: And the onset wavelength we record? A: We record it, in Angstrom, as 4477.39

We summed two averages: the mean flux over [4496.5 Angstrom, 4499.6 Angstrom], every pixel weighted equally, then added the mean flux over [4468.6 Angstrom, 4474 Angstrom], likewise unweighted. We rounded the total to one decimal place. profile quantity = 34.4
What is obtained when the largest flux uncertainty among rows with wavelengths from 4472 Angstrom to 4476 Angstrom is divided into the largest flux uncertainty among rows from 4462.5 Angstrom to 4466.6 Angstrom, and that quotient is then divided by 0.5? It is 0.5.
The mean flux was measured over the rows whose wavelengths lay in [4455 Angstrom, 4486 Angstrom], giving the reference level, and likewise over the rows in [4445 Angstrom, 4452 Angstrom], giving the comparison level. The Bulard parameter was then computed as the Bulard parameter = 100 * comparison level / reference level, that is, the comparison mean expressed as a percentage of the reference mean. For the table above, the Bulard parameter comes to 100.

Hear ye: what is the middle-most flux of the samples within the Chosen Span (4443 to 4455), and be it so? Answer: 16.88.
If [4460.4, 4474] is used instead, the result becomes 16.61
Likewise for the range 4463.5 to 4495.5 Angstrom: 16.90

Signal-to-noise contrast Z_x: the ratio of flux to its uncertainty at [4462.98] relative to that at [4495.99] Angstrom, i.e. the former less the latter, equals 2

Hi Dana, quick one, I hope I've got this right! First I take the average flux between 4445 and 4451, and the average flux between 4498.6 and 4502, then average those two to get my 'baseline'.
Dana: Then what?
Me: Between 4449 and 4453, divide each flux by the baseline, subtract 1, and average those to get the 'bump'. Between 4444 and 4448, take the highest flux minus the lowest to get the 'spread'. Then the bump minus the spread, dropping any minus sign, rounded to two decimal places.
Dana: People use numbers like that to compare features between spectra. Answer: 2.39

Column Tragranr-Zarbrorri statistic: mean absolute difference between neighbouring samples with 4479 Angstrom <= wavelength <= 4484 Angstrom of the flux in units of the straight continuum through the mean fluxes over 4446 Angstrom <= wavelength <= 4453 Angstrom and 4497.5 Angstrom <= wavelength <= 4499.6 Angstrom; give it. 0.088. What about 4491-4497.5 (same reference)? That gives 0.041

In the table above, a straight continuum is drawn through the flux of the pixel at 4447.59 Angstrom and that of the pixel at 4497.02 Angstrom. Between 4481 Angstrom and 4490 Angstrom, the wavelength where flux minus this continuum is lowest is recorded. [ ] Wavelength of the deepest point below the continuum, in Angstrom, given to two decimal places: 4481.52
